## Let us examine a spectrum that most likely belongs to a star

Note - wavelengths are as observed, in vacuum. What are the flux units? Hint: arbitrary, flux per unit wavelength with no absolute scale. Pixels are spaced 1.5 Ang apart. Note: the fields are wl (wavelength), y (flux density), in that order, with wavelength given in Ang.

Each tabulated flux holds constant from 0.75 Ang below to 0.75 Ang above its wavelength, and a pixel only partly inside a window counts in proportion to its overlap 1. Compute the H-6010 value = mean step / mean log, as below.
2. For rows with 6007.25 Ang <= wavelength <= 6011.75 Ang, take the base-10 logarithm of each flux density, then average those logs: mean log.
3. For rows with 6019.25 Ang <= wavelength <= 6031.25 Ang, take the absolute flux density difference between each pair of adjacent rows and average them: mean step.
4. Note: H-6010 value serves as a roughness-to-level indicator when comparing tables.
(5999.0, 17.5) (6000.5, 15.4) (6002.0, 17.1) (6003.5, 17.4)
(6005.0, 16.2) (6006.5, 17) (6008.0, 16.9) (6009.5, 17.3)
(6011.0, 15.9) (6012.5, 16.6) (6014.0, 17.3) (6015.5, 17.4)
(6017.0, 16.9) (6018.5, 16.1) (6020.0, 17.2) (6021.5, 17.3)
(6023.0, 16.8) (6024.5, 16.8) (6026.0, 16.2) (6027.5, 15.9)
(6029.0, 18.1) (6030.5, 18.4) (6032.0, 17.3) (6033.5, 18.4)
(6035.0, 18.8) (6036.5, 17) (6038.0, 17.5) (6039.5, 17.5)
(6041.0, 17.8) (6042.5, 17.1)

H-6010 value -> 0.5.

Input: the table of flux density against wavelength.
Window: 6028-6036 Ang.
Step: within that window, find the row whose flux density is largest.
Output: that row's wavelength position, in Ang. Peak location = 6035.0 Ang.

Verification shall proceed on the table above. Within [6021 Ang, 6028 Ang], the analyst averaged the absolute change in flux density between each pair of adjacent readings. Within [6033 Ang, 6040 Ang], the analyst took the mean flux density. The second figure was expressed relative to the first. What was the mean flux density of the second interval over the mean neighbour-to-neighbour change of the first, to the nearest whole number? 51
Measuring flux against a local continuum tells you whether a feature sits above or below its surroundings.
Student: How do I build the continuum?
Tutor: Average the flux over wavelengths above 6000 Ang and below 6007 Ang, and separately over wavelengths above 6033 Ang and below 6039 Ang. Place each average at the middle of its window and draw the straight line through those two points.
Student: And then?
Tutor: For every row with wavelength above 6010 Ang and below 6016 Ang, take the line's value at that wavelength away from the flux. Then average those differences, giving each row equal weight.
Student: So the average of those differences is -0.2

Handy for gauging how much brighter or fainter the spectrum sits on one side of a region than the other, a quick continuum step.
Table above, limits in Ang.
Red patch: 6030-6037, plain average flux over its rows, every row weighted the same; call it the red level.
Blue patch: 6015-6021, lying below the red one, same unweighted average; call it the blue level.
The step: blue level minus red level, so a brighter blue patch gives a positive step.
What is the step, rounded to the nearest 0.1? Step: -1.1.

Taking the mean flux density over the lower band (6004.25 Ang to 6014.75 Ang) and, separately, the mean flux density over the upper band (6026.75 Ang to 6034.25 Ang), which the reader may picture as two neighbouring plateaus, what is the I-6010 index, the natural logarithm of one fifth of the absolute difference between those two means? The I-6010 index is -1.74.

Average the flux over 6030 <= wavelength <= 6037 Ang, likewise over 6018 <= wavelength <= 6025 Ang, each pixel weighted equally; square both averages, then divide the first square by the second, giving 1.14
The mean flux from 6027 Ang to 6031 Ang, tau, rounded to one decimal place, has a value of 17.5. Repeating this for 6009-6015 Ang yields 16.8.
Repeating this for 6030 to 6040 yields 17.8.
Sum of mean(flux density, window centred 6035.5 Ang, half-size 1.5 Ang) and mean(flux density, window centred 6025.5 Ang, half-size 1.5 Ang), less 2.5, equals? 31.9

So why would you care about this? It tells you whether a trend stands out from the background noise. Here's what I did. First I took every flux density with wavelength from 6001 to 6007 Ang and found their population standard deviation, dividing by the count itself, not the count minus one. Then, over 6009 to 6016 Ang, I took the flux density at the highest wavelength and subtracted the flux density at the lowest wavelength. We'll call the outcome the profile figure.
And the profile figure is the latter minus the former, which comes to -0.3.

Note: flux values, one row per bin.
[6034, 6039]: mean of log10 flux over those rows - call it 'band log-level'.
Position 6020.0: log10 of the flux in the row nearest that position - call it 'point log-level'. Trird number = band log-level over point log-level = 1.01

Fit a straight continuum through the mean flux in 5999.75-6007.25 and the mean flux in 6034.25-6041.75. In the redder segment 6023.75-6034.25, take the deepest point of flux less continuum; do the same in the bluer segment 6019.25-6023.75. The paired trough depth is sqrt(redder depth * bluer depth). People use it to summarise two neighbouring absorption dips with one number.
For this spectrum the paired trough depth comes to 0.81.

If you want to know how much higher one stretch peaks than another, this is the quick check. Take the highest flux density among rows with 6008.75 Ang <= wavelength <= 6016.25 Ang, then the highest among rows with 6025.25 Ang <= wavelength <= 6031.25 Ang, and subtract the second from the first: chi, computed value -1.0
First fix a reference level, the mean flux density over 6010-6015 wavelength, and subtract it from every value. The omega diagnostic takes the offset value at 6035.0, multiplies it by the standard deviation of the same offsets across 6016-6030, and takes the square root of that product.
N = 1.2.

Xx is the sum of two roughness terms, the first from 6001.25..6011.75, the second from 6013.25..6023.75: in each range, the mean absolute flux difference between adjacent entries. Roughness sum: 1.22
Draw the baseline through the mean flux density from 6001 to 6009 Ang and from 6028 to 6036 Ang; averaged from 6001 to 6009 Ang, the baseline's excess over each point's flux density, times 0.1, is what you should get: 0.000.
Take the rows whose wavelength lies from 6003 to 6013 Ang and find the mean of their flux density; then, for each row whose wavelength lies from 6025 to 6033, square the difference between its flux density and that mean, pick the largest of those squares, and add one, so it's 3.7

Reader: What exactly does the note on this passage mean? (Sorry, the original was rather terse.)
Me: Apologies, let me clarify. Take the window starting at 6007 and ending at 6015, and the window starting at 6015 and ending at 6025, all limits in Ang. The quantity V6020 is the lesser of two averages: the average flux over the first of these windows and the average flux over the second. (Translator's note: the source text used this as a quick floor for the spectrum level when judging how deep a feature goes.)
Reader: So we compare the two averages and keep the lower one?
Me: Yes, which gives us 16.8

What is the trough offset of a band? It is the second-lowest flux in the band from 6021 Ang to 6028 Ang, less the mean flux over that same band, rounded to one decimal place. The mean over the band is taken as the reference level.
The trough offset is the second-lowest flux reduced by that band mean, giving -0.4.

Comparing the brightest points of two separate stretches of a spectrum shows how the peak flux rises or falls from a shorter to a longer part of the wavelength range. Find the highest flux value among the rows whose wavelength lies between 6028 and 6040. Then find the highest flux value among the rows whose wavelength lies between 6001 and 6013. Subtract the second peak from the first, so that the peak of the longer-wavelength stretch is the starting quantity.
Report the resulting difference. 1.40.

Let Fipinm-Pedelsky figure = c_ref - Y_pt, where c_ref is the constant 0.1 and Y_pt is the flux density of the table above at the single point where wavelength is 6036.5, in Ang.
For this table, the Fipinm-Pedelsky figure -16.9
